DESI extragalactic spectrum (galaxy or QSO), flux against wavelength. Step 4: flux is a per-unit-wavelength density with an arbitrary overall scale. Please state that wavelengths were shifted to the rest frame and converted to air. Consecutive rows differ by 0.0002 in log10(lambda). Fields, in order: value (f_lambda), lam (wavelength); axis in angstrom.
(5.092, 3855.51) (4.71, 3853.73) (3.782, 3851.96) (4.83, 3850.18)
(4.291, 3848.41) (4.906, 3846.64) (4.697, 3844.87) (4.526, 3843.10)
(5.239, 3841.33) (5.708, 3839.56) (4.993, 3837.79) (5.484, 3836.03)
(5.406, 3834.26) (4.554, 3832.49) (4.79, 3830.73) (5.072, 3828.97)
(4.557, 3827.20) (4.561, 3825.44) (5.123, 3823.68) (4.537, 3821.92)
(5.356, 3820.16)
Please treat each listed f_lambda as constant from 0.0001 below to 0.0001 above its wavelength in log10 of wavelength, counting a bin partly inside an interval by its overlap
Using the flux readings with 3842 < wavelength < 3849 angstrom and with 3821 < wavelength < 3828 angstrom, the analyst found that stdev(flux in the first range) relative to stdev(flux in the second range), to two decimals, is 0.91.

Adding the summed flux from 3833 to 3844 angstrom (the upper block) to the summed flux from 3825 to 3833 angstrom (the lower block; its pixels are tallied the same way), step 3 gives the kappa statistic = 55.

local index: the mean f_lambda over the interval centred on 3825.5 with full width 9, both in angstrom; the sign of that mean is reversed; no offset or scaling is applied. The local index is -4.8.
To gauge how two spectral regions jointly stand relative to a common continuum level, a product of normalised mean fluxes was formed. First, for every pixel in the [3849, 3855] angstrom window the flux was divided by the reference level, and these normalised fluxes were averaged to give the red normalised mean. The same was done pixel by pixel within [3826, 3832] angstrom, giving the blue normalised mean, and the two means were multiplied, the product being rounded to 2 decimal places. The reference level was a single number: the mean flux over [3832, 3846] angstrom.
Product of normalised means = 0.83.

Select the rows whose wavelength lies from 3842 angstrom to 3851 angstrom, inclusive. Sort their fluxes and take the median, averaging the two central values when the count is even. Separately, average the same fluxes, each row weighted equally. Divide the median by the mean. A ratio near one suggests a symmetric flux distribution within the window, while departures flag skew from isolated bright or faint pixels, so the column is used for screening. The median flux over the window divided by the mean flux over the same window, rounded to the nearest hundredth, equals 1.01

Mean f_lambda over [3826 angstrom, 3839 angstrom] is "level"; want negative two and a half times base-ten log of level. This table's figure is -1.74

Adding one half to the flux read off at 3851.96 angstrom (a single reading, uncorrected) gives 4.28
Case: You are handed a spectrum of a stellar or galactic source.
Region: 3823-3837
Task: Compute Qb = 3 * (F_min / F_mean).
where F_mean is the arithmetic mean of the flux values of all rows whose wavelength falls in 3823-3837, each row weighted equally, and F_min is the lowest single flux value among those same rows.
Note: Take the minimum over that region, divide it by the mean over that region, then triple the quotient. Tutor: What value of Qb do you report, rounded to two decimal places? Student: 2.76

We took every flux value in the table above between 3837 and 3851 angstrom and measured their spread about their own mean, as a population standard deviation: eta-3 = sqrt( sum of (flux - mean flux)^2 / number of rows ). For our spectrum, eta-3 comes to 0.408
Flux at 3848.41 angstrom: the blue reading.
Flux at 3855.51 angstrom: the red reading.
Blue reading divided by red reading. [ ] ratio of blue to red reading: 0.84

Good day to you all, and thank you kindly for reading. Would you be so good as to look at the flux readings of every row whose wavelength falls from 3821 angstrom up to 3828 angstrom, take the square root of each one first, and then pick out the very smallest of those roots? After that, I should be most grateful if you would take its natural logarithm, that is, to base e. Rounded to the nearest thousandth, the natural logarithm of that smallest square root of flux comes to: 0.756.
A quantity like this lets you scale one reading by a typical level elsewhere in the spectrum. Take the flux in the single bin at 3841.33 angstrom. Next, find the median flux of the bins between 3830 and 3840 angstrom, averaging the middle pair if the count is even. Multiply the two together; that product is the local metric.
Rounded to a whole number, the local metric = 27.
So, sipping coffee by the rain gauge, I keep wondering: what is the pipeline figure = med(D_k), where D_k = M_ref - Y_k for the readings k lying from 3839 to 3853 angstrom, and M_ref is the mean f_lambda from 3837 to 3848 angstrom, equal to 0.2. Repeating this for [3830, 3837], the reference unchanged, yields -0.1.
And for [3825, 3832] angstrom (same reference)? 0.3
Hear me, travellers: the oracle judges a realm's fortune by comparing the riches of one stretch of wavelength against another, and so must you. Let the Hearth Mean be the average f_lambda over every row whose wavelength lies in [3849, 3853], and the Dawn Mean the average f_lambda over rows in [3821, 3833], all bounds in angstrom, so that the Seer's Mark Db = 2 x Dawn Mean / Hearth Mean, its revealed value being 2.20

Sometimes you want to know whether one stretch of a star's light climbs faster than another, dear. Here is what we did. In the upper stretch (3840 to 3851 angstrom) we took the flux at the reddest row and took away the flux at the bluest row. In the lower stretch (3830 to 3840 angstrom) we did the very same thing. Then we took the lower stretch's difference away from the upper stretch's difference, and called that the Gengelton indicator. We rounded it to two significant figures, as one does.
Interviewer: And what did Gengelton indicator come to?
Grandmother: -1.3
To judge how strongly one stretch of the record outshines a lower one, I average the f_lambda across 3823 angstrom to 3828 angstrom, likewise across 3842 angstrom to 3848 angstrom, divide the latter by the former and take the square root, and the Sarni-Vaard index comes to 1.00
